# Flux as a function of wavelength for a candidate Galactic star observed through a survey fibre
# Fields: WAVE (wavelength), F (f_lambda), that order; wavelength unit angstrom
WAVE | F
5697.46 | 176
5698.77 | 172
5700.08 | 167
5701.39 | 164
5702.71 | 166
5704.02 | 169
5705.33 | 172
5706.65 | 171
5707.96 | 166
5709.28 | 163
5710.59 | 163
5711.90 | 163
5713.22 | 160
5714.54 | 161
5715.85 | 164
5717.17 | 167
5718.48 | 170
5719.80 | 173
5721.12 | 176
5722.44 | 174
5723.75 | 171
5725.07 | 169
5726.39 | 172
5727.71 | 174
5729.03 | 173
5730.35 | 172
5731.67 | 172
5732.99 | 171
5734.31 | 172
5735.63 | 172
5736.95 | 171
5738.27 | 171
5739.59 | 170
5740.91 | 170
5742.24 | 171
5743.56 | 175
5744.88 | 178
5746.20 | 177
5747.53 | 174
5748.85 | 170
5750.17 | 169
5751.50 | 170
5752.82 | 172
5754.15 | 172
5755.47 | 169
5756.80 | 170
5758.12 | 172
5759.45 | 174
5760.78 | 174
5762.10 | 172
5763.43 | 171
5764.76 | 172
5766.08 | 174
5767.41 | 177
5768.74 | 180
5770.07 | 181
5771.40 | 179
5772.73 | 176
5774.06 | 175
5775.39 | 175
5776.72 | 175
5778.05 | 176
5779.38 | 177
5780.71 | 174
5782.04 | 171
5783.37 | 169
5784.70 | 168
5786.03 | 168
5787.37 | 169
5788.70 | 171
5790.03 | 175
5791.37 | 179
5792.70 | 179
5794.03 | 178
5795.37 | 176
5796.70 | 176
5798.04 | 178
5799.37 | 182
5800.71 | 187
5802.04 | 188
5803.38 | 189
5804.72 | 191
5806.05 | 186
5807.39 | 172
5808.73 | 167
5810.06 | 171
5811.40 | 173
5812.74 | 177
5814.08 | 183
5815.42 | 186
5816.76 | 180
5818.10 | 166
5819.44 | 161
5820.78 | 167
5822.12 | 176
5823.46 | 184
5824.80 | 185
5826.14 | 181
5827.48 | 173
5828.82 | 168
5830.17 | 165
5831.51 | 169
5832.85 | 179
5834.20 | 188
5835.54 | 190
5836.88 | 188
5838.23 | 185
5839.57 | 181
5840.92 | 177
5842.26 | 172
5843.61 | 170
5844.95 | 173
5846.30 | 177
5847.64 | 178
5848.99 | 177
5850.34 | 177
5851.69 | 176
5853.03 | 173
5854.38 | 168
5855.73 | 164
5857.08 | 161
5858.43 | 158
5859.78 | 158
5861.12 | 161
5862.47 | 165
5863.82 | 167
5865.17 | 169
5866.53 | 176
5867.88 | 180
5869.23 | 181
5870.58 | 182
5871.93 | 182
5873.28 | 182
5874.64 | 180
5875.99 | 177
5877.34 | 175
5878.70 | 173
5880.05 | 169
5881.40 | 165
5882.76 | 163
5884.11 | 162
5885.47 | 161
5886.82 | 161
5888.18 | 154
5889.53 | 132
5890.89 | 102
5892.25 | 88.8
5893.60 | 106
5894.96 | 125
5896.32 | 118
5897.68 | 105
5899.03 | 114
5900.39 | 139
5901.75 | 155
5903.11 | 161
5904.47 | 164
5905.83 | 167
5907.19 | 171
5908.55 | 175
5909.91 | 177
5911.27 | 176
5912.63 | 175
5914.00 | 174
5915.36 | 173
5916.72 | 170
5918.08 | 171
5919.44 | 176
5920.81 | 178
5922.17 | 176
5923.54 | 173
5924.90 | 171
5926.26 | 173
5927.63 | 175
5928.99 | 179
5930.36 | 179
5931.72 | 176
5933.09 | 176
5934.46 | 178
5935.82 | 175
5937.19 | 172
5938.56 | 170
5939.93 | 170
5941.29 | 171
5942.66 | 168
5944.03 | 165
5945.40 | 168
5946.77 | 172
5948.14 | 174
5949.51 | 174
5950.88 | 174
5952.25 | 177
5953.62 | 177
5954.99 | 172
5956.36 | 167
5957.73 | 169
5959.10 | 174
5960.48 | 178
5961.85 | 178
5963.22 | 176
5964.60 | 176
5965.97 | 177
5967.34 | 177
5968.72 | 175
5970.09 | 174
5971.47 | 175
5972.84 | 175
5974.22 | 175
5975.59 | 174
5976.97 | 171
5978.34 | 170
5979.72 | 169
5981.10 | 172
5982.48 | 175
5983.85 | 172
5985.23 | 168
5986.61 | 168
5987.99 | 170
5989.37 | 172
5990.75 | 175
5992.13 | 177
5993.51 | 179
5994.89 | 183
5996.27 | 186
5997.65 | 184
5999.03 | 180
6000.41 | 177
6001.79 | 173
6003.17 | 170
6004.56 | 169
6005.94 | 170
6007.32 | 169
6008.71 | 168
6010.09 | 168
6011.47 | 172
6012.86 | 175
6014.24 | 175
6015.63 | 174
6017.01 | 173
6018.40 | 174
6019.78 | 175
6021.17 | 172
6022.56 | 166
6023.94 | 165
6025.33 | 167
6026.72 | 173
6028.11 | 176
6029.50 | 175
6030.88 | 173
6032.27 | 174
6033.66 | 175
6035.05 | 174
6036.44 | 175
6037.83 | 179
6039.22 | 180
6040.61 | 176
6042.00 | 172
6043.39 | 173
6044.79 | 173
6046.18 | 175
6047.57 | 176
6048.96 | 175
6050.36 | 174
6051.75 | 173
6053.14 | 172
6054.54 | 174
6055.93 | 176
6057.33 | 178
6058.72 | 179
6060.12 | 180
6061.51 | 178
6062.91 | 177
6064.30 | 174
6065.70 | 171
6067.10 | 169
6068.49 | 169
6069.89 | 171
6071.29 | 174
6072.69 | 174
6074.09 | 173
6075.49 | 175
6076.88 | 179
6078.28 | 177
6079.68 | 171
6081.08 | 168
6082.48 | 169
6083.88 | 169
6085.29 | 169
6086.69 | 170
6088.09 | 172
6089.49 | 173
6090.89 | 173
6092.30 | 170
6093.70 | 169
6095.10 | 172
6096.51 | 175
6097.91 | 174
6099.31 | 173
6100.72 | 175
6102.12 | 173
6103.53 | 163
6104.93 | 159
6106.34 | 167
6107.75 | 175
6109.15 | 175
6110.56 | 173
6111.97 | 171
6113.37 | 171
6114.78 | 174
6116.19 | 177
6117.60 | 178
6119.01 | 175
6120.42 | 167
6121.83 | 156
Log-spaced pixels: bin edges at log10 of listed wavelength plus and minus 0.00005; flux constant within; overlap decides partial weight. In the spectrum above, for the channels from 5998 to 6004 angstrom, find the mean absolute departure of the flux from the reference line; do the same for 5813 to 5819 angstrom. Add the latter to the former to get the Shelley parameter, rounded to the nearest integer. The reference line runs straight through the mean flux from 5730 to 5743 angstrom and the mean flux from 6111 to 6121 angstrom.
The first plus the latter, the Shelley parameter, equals 14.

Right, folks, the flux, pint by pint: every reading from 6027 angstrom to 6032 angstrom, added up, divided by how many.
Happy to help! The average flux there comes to 175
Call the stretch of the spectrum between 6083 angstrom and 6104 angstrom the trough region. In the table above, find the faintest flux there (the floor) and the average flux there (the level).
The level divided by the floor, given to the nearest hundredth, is 1.05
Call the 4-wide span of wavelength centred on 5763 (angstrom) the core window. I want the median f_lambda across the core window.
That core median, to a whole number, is 172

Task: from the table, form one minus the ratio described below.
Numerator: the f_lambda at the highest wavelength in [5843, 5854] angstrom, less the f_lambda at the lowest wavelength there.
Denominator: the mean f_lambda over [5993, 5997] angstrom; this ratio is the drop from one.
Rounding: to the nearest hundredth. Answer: 0.98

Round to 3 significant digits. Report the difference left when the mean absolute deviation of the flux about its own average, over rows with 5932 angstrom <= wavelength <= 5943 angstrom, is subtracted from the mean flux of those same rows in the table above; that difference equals 170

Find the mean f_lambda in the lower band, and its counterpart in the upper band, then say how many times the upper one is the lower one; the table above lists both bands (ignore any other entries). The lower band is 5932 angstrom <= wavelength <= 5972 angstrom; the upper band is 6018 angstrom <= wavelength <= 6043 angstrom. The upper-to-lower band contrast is 1.000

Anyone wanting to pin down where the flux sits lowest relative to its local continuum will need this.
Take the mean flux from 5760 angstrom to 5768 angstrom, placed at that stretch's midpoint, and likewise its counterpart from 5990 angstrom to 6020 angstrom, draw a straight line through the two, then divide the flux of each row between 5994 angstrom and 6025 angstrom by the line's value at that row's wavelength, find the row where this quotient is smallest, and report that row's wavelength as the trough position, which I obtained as 6023.94 angstrom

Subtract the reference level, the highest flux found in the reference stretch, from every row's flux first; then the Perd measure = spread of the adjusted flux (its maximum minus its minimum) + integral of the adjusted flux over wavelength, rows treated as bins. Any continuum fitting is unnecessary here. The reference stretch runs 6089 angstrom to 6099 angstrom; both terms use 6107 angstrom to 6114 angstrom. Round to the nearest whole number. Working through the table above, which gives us -10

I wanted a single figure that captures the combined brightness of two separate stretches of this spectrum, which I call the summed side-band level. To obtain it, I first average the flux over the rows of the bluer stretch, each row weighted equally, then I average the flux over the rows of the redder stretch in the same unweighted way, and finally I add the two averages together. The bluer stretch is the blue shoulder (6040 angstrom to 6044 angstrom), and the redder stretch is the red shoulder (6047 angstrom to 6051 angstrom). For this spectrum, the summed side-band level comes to 349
